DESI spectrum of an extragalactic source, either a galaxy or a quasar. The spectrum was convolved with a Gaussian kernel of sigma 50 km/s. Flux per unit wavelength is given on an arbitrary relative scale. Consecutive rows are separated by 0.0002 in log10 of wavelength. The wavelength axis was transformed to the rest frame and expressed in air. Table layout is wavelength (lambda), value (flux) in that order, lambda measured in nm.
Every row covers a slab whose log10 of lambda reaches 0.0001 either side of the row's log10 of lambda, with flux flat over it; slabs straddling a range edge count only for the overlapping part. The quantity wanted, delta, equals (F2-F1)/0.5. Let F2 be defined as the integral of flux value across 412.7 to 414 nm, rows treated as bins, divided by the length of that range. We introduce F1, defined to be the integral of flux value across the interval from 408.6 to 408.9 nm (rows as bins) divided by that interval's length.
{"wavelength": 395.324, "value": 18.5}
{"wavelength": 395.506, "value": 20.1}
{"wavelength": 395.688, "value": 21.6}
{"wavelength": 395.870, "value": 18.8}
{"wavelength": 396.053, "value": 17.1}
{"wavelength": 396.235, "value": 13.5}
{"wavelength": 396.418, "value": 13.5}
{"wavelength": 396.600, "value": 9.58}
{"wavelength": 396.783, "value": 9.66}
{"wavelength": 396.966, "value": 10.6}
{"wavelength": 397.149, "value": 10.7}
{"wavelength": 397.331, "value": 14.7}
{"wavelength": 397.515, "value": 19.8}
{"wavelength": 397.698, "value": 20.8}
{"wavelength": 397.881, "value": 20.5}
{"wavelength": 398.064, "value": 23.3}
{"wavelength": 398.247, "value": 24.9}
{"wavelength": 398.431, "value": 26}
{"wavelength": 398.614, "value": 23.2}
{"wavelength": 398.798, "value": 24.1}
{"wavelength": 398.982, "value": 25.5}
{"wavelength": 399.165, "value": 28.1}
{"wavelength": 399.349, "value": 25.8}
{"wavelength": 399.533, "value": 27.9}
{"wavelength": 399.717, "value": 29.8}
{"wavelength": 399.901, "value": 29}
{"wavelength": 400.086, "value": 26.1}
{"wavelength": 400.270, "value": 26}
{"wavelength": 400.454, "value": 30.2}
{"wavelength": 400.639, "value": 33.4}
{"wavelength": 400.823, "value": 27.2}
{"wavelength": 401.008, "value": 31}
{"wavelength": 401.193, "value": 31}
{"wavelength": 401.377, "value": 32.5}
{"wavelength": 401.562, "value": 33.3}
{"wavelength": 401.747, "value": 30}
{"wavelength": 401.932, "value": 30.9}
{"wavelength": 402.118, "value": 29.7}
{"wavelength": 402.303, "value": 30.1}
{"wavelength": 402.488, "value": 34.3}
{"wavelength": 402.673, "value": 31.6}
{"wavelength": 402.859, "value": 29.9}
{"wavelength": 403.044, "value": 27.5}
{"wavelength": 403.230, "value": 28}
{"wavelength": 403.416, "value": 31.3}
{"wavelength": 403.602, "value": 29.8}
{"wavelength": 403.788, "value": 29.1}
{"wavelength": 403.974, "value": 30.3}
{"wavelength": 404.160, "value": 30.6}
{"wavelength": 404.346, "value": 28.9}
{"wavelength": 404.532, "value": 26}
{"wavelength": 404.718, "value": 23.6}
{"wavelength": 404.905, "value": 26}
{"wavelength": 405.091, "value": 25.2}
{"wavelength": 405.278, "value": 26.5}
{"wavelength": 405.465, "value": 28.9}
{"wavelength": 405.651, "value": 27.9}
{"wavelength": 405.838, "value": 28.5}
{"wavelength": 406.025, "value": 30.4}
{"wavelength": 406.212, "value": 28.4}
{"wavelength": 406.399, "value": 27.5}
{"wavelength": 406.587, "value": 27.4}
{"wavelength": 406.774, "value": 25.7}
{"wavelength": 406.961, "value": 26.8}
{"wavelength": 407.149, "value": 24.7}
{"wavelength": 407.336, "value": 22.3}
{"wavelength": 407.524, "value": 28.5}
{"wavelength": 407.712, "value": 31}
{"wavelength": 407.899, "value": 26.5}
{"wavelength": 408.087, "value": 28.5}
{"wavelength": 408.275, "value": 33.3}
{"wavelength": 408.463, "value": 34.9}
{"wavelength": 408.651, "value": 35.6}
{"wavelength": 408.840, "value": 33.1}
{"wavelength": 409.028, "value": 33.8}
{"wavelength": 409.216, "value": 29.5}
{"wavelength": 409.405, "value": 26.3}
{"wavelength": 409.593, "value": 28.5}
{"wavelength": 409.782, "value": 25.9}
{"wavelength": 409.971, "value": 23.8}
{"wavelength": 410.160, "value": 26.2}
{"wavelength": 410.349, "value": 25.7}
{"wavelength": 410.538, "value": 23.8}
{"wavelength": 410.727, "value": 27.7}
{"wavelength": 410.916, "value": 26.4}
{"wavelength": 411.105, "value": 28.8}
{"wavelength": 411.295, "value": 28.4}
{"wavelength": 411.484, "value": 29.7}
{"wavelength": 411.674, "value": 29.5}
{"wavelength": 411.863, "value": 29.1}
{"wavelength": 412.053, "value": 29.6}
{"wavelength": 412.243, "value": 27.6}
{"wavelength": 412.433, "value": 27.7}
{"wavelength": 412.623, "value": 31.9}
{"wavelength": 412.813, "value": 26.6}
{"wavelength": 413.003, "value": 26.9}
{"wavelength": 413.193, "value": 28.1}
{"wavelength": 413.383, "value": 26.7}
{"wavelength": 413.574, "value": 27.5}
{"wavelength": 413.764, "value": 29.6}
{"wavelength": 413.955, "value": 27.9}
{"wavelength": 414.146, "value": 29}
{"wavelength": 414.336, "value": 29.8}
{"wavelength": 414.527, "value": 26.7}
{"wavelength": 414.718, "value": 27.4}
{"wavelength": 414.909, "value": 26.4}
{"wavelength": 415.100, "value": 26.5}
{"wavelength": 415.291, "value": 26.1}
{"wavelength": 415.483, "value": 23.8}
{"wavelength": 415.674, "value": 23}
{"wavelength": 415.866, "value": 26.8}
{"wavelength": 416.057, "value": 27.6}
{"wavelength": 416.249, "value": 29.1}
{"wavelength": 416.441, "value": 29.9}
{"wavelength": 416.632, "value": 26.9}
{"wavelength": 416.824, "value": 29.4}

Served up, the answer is -13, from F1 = 34.2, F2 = 27.7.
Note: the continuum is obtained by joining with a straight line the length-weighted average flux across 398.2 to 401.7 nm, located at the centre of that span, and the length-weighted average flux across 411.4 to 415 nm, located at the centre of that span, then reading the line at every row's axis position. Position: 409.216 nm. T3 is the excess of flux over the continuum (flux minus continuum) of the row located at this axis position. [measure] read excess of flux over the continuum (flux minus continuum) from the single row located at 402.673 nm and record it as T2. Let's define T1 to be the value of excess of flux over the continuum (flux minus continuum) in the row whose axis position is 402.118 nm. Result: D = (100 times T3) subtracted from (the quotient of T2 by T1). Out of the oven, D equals -120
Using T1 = 1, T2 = 3.4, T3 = 1.2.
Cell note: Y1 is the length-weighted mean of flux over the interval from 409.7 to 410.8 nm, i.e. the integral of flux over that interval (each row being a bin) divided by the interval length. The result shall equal 25.5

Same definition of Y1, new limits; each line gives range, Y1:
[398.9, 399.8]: 27.4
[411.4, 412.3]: 29.1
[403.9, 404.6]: 29.0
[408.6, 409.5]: 31.5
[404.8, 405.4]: 26.0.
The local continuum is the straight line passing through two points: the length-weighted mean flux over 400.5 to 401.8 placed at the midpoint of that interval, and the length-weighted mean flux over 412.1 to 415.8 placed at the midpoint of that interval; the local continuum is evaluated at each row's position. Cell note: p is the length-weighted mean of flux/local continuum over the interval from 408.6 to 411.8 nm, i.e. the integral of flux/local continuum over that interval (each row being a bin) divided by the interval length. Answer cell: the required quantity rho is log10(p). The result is -0.003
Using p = 0.99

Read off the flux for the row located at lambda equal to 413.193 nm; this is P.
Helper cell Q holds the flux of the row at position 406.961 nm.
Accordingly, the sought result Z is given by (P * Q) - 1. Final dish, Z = 752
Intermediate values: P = 28.1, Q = 26.8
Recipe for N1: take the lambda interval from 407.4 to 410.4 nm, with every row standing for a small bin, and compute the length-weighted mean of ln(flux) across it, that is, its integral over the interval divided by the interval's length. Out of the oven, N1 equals 3.37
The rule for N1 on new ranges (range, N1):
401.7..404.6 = 3.40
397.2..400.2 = 3.17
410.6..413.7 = 3.34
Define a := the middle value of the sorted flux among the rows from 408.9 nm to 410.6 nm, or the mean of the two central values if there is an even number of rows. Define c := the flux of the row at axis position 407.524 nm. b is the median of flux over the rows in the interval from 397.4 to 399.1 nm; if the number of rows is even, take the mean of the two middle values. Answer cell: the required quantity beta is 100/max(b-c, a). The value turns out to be 3.8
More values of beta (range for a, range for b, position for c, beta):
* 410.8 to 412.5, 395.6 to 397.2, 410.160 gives 3.5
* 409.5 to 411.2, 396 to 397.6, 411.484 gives 3.8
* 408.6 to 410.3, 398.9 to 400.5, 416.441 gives 3.5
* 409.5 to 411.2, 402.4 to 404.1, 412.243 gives 3.8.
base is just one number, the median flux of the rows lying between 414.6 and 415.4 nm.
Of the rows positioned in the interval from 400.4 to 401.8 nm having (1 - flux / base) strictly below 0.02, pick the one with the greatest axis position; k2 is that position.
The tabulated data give 401.747 nm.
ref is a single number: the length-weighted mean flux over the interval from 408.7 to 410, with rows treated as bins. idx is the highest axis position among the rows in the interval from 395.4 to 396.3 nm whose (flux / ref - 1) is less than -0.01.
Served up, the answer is 396.235 nm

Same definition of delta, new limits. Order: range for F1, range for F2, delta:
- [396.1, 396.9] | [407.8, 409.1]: 41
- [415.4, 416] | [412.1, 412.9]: 8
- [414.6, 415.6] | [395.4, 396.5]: -17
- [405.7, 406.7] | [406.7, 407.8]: -4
